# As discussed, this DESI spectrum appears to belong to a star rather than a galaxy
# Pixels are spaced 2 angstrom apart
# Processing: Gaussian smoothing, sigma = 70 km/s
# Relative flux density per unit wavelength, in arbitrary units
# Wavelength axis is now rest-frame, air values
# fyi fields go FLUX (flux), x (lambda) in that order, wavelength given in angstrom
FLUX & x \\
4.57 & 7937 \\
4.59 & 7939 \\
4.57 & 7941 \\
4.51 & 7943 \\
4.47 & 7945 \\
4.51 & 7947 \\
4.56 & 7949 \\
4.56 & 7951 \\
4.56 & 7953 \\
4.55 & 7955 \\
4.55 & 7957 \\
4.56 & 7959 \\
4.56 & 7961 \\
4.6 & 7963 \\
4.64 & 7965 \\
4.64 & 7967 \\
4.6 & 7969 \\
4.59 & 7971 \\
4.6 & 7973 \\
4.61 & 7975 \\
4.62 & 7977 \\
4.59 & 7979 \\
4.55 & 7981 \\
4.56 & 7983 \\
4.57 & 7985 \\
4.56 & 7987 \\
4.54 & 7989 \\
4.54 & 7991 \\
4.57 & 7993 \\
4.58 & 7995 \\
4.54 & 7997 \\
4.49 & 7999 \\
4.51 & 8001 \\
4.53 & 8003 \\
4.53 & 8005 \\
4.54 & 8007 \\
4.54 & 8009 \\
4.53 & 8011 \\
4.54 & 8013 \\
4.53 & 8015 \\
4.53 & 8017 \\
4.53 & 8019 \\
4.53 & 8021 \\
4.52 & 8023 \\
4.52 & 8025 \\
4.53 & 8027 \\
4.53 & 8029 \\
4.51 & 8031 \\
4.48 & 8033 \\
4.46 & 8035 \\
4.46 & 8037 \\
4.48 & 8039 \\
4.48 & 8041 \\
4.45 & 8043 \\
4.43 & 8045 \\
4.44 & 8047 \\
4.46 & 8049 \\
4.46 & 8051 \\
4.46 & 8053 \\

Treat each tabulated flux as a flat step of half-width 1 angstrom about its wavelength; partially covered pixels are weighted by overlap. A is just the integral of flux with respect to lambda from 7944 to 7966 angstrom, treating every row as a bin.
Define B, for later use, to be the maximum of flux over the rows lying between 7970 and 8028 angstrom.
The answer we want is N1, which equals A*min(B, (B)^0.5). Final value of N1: 215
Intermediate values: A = 100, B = 4.62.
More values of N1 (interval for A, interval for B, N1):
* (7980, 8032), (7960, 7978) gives 508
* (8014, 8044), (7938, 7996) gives 291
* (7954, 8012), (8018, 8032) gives 564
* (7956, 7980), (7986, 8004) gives 236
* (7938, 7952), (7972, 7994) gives 137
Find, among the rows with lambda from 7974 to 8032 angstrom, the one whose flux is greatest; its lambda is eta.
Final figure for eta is 7977 angstrom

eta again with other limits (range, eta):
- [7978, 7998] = 7979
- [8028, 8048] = 8029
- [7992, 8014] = 7995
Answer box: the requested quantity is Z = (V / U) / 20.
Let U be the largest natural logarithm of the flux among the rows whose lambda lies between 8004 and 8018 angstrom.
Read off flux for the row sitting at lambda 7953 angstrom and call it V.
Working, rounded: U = 1.51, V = 4.56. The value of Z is 0.151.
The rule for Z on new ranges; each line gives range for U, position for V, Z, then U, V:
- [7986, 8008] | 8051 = 0.147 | 1.52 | 4.46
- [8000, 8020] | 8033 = 0.148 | 1.51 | 4.48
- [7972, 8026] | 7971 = 0.150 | 1.53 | 4.59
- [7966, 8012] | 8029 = 0.148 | 1.53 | 4.53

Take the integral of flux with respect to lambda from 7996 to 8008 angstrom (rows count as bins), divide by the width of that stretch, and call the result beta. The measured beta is 4.52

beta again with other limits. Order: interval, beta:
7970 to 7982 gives 4.59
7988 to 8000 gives 4.54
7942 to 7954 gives 4.53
